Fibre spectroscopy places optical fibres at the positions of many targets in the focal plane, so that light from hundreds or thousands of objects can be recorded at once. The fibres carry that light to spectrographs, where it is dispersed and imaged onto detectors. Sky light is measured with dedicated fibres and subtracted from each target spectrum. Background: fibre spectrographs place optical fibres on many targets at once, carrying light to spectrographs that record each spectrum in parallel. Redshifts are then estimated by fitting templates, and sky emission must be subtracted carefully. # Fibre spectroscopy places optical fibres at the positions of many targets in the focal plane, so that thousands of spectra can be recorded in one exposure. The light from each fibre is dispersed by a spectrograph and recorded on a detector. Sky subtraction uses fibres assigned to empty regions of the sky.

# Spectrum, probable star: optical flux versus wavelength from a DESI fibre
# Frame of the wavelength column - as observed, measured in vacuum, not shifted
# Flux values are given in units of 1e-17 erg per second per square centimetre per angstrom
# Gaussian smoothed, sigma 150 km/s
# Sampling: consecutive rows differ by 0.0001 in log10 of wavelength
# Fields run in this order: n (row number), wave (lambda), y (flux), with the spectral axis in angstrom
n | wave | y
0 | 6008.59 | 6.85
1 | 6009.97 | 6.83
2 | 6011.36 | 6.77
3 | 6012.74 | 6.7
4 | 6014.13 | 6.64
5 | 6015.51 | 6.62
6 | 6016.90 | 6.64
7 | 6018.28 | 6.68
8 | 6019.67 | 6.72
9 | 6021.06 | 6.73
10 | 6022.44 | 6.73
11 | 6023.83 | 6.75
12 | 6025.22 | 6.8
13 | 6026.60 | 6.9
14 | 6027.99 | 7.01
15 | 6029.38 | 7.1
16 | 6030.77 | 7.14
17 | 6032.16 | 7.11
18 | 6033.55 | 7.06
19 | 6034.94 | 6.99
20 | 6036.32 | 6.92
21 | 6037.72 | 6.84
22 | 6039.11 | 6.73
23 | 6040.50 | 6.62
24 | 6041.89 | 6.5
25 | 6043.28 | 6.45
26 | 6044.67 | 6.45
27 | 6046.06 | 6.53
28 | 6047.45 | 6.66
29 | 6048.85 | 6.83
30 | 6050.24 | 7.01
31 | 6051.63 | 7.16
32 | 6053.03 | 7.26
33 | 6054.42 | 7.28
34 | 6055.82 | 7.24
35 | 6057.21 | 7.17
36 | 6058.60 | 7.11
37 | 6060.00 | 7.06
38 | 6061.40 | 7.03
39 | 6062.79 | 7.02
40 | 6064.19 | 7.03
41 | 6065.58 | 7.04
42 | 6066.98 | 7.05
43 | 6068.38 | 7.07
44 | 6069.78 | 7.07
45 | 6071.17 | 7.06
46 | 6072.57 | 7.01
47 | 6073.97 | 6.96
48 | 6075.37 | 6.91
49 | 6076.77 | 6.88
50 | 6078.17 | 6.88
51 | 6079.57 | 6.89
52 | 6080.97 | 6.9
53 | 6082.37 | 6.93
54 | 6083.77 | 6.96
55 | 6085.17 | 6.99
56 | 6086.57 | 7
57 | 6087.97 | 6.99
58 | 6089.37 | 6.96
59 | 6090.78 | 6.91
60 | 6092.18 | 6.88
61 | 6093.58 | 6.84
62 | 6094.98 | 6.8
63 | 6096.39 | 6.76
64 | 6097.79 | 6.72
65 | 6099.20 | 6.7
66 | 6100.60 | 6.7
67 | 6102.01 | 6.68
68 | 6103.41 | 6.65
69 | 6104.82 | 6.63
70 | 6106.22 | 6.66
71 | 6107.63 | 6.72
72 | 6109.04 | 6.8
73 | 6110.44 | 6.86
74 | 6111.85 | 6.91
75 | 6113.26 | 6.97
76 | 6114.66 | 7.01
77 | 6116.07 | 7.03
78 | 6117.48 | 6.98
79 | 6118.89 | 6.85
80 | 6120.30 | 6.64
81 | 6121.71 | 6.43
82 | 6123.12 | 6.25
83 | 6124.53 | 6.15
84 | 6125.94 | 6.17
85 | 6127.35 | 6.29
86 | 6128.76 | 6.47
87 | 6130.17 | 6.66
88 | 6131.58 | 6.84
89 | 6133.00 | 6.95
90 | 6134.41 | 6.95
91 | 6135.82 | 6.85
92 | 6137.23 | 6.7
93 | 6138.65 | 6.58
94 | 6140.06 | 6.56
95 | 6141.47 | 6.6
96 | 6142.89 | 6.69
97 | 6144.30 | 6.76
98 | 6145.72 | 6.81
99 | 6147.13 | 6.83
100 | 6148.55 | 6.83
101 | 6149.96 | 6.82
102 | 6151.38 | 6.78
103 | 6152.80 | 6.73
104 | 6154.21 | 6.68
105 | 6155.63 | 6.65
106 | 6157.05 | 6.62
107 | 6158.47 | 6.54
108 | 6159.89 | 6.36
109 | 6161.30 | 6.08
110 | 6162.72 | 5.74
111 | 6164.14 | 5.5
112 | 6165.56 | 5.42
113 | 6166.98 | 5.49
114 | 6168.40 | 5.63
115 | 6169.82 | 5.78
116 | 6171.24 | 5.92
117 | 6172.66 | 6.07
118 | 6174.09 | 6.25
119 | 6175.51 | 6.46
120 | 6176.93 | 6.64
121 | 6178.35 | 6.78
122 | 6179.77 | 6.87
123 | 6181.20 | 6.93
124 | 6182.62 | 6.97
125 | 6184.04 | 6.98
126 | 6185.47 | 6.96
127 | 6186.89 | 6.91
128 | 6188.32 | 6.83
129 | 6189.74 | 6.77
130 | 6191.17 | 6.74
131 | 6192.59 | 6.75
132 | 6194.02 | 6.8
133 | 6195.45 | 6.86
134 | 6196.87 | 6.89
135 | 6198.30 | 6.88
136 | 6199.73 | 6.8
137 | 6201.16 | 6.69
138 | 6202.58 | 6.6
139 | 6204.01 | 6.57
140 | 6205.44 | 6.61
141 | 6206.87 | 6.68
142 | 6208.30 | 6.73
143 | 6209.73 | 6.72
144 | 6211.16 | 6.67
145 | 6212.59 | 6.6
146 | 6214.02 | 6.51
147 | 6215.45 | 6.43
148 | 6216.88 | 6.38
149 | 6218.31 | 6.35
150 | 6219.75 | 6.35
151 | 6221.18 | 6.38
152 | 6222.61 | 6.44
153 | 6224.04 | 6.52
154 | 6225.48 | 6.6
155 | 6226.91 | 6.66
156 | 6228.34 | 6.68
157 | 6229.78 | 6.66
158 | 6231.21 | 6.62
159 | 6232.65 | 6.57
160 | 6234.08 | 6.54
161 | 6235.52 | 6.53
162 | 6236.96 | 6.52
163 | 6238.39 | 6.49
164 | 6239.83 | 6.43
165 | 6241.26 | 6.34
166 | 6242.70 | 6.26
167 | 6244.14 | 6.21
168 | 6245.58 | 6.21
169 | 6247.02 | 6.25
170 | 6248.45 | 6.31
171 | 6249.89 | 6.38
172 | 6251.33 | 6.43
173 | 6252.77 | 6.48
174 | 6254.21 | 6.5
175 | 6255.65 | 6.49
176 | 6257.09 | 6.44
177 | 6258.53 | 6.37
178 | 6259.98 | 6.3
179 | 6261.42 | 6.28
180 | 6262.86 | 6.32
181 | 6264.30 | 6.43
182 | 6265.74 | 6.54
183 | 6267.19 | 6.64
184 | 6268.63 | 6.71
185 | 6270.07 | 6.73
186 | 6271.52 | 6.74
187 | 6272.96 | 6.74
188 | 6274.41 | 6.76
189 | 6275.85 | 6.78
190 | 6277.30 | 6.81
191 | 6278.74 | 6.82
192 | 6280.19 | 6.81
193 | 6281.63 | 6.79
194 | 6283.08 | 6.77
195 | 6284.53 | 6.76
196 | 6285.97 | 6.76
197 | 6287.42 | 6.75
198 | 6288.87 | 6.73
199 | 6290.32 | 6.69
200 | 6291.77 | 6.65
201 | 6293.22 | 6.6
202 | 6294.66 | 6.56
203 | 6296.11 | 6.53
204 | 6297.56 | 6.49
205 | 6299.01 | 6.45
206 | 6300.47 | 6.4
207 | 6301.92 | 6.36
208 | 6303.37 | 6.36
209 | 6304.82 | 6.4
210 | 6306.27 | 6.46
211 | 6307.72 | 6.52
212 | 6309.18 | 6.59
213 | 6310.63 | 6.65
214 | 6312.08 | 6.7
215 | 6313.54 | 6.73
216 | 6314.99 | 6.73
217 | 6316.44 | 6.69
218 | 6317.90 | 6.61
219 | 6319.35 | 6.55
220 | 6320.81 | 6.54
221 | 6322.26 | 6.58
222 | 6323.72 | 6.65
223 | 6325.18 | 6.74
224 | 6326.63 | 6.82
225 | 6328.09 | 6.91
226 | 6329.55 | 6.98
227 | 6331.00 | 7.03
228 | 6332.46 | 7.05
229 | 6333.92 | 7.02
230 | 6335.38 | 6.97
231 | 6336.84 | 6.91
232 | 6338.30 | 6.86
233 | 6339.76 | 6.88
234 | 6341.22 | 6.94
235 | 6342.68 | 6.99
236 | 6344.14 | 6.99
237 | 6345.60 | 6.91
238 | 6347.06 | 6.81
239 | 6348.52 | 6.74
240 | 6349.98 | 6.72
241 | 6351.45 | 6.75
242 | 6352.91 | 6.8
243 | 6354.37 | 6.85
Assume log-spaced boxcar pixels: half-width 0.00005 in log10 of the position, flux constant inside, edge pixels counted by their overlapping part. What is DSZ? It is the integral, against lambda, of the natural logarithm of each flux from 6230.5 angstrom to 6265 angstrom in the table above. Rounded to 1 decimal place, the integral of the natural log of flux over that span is 64.1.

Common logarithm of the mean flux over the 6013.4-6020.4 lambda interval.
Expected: 0.823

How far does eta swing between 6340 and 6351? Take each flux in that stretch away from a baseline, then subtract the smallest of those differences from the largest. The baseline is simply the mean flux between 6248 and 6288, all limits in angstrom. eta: 0.27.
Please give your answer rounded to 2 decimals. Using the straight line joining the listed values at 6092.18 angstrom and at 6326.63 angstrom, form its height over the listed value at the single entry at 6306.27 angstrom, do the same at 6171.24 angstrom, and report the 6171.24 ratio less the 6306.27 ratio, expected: 0.10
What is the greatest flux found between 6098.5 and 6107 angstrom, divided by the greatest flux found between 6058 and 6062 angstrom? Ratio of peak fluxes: 0.94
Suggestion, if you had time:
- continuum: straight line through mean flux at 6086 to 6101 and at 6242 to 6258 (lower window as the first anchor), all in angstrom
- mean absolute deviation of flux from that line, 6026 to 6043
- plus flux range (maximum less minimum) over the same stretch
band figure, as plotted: 0.8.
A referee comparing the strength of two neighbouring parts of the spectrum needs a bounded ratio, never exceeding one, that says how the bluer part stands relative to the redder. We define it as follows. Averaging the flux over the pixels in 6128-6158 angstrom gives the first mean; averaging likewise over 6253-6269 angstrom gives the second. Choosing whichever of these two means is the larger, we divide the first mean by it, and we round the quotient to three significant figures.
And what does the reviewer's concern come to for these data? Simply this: 1.00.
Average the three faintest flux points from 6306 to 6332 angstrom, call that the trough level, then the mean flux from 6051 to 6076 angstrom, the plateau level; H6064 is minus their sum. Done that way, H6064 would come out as -13.6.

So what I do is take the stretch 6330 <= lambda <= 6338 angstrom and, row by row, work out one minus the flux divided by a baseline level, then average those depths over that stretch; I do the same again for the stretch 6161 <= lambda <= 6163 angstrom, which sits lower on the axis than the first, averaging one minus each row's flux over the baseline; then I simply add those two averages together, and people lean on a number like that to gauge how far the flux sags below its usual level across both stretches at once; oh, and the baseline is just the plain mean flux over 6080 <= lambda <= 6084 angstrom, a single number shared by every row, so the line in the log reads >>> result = 0.14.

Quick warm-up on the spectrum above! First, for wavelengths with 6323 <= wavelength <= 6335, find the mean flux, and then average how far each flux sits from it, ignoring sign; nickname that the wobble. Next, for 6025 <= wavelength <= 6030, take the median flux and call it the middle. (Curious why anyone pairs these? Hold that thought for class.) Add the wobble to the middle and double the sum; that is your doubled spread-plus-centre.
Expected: 14.2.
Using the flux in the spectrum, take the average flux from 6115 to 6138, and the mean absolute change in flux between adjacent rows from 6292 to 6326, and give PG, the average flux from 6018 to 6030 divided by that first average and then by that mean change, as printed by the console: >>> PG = 23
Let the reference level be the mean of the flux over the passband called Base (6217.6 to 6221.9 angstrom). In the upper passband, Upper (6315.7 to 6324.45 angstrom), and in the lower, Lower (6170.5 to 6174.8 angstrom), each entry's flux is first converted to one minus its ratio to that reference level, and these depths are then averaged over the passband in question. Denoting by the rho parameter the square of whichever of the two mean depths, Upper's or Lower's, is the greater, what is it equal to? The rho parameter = 0.0019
